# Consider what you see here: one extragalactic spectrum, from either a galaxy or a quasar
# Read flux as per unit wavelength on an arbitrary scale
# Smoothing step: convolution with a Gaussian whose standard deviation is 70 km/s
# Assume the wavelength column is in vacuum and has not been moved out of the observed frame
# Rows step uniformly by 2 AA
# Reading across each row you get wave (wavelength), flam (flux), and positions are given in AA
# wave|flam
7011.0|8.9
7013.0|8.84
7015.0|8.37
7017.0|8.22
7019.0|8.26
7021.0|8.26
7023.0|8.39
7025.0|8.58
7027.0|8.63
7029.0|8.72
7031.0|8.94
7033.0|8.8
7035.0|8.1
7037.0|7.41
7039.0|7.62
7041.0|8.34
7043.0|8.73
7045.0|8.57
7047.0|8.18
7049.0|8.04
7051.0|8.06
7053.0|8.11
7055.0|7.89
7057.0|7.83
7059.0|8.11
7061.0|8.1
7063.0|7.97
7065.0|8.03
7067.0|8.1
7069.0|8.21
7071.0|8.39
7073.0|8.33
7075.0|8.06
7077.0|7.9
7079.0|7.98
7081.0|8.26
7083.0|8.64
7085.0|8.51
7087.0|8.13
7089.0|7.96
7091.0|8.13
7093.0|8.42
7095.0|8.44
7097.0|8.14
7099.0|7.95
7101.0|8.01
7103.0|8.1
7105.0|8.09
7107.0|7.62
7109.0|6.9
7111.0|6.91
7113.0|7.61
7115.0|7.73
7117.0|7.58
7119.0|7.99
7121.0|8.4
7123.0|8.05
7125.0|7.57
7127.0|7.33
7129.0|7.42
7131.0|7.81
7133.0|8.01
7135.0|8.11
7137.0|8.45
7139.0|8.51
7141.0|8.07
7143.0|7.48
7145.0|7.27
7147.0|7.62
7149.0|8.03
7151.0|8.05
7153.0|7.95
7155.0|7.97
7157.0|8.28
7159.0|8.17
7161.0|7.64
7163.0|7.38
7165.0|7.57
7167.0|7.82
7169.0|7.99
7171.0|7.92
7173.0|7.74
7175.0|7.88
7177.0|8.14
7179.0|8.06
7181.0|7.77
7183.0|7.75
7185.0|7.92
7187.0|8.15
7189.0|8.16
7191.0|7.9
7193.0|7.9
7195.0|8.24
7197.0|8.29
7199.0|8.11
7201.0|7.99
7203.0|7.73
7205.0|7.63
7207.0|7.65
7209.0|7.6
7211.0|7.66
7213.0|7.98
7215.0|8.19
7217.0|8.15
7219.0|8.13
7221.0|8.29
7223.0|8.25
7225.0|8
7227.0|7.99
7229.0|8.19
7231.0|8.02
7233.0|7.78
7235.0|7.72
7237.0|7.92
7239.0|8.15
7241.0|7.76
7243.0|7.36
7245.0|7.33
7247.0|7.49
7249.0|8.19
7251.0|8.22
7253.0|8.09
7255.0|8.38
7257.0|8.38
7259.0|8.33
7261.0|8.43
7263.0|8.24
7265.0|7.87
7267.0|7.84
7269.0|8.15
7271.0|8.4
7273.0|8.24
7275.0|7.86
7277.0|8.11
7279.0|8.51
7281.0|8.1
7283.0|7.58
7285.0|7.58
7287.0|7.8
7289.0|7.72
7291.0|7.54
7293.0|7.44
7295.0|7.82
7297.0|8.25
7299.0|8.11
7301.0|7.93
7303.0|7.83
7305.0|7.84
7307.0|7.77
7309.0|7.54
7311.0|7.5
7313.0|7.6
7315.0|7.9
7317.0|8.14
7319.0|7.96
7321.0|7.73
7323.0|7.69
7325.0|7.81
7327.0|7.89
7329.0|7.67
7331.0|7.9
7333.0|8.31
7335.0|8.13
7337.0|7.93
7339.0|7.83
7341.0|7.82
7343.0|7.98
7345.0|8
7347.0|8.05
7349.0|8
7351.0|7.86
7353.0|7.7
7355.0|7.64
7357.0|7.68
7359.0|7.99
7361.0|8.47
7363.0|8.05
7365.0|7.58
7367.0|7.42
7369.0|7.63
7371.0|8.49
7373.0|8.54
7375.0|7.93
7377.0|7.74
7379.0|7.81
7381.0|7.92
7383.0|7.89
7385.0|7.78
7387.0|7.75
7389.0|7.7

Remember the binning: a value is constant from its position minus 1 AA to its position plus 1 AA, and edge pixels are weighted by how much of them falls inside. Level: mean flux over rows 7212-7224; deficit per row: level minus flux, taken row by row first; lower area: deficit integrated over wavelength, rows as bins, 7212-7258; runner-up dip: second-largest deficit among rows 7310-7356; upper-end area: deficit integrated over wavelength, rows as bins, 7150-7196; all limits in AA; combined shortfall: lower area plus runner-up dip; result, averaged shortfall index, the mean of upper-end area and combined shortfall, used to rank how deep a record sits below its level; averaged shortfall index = 9.6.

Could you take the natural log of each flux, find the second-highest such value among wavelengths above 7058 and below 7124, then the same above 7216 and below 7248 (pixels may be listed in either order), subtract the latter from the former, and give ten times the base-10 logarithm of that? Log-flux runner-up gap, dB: -15.1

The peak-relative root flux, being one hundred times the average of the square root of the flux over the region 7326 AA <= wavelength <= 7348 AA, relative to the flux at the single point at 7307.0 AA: 36.3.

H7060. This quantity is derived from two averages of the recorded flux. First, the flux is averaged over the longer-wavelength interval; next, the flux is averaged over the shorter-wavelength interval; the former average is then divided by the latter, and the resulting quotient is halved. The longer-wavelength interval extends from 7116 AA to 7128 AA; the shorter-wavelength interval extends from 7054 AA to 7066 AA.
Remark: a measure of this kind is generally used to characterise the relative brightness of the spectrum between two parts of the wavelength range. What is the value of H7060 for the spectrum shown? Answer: 0.489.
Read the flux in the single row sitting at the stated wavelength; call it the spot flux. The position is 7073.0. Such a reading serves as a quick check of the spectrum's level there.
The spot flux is 8.33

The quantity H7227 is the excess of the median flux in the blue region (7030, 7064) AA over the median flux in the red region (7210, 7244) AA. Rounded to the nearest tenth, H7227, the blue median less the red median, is 0.1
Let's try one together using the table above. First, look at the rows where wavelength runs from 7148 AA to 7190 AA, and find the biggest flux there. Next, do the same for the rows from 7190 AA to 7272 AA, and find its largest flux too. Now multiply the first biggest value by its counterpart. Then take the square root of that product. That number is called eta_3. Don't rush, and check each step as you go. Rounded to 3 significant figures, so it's 8.35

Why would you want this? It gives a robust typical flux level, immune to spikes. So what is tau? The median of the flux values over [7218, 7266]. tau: 8.11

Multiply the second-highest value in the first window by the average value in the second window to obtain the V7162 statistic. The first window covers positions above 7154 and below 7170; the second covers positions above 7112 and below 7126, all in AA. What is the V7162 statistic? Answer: 64.1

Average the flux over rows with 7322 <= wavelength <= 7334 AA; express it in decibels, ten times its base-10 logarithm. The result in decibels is 8.96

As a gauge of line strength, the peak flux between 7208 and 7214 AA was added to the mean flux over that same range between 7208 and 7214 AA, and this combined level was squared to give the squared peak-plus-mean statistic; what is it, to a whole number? 247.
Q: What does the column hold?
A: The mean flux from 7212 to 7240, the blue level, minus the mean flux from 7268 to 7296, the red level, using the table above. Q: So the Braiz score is 0.14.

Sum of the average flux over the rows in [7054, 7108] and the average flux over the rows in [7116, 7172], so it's 16.0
